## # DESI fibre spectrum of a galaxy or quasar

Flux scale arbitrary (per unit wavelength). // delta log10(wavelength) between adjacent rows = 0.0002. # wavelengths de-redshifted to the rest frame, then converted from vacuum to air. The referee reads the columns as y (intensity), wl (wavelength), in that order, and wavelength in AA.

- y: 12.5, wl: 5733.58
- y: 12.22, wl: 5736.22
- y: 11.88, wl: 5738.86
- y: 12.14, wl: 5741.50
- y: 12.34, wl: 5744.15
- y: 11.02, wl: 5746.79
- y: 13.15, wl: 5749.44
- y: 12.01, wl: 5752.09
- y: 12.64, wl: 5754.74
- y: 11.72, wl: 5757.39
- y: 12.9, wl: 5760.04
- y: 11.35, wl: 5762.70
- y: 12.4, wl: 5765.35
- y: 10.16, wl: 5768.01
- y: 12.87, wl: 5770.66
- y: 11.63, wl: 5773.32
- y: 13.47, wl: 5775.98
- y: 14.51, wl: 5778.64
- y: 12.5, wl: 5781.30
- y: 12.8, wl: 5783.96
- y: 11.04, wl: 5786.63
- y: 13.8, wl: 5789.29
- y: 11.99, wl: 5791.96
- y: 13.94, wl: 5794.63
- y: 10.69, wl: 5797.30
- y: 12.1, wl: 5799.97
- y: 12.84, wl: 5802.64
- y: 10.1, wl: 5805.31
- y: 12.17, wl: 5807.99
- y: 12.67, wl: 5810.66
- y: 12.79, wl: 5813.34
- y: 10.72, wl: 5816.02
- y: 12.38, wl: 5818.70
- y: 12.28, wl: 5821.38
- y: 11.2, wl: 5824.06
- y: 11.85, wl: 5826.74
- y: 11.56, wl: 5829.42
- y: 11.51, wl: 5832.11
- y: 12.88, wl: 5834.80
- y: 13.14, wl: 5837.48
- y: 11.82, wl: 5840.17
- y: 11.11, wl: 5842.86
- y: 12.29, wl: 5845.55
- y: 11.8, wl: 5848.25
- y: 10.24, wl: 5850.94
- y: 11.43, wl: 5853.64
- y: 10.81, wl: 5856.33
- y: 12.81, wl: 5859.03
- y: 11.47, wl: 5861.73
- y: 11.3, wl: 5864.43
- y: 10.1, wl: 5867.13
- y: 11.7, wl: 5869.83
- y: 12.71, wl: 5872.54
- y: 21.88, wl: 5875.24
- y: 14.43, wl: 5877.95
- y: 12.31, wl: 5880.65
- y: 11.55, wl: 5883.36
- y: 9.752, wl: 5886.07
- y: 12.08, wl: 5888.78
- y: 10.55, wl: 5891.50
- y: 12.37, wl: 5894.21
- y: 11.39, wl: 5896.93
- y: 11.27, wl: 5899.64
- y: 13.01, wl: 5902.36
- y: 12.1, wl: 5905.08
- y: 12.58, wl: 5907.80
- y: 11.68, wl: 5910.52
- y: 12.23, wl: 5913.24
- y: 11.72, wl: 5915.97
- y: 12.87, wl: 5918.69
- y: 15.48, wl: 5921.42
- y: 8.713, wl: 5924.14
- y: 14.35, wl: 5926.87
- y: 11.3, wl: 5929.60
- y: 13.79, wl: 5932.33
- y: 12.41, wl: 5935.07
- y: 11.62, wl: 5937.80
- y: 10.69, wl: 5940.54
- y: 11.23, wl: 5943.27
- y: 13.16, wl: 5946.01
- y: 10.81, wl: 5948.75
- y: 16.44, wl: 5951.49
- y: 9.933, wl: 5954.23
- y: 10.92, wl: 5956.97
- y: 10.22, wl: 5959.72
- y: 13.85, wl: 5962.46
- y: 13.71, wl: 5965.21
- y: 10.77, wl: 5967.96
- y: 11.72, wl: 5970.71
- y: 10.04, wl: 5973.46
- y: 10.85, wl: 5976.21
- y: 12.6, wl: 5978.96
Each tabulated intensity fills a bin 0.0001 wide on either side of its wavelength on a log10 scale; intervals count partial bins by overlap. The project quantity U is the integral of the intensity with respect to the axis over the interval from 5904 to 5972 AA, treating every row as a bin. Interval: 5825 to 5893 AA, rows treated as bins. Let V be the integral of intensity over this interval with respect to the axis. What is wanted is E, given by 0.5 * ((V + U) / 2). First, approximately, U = 828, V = 824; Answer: 413.0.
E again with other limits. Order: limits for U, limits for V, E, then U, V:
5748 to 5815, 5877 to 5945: 411.2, 825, 819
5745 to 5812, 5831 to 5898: 408.7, 821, 814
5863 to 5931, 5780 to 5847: 412.8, 842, 810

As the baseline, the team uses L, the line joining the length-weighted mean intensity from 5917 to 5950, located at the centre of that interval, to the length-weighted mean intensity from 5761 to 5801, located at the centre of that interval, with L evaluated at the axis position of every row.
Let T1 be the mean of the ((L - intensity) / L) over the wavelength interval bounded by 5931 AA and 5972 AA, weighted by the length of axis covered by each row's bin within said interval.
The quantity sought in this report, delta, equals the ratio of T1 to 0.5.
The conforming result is 0.02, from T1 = 0.008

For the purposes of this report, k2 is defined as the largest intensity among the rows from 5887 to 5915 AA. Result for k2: 13.01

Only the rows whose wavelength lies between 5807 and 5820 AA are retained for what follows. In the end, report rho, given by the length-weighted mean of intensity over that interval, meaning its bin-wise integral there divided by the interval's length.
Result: 12.1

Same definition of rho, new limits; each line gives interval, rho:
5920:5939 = 12.5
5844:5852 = 11.5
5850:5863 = 11.4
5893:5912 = 12.1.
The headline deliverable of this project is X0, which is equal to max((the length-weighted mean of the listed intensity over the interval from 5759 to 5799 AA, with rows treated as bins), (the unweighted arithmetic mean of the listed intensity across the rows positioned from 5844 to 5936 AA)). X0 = 12.4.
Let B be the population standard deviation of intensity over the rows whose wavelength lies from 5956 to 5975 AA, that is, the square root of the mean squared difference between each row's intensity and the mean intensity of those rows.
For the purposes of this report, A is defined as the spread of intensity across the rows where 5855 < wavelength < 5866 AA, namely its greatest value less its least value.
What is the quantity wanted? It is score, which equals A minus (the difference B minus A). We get 2.54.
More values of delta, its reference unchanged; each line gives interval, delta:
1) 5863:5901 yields -0.02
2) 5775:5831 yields 0.01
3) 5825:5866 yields 0.09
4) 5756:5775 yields 0.08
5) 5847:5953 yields 0.00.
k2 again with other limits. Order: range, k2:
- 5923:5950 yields 14.35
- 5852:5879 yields 21.88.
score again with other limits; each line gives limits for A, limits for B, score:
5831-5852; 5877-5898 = 4.50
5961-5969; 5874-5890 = 2.24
